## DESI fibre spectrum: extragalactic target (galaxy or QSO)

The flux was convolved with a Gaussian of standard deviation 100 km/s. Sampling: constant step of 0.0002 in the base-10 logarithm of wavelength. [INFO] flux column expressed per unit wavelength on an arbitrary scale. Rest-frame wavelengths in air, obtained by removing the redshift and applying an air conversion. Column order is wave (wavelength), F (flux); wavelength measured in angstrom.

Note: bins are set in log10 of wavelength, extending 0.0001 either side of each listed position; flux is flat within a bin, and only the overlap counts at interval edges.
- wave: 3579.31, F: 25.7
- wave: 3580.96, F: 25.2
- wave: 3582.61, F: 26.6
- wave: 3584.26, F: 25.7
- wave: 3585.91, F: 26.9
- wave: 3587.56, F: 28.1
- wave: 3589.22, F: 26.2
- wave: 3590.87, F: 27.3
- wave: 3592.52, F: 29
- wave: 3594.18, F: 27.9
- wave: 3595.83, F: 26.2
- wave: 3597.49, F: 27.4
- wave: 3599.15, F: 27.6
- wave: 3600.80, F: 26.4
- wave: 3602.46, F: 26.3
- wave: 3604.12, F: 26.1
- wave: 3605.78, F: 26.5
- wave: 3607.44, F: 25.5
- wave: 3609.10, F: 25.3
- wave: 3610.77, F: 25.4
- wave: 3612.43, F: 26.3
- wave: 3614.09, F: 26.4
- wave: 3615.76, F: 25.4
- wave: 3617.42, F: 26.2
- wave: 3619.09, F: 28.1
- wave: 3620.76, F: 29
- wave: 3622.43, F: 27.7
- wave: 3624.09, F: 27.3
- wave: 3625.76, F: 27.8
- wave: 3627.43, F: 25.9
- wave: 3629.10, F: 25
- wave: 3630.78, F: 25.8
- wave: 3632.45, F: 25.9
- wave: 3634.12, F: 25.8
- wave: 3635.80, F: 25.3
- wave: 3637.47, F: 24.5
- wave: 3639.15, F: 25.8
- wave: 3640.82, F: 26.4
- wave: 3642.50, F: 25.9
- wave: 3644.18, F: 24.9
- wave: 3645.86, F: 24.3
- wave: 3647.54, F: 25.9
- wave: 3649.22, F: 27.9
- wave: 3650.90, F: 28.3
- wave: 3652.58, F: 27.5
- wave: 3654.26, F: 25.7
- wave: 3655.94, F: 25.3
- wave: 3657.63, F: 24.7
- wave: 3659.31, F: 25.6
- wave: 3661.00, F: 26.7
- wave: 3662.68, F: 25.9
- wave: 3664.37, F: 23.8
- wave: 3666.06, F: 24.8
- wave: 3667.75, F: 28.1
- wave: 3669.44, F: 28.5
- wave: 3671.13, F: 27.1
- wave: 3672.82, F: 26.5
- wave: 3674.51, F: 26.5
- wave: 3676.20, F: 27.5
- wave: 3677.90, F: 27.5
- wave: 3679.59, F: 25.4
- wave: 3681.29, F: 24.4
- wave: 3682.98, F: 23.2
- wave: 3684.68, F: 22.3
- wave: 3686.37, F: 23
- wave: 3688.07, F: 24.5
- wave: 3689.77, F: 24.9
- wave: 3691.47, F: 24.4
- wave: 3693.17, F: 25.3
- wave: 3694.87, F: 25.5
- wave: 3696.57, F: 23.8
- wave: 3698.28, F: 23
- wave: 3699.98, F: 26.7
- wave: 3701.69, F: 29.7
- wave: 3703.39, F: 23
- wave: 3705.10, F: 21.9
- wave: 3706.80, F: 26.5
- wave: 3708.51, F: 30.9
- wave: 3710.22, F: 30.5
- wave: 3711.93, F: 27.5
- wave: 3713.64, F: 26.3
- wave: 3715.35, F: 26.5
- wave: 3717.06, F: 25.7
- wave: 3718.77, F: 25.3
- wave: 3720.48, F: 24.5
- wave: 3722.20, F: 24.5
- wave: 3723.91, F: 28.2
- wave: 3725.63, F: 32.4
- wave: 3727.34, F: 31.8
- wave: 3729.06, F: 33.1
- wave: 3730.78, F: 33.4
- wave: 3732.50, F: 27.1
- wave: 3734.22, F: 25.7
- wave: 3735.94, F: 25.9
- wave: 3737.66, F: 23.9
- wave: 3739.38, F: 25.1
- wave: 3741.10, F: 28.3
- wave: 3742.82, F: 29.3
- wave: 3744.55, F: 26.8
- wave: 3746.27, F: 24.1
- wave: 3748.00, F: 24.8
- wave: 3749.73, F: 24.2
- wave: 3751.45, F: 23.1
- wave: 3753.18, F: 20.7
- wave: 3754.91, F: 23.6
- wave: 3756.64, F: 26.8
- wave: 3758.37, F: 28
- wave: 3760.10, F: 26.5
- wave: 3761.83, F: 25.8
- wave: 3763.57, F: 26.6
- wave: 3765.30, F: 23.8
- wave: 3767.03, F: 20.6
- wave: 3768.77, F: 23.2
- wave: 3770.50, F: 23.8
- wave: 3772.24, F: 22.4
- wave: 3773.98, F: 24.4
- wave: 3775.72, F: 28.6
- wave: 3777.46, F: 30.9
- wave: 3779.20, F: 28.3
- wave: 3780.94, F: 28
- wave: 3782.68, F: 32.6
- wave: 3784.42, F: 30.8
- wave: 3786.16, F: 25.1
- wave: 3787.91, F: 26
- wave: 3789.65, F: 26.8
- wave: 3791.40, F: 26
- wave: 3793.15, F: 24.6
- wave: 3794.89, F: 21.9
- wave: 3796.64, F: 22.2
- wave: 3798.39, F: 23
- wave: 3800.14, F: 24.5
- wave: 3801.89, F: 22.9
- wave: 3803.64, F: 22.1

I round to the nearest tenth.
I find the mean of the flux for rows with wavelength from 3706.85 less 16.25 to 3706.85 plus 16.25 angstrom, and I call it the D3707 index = 25.9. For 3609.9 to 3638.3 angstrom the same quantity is 26.3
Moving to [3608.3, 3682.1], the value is 26.2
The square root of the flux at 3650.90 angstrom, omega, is 5.3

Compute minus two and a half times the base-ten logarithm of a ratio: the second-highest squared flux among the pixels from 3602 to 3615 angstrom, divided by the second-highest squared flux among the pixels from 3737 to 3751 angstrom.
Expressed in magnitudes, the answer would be 0.15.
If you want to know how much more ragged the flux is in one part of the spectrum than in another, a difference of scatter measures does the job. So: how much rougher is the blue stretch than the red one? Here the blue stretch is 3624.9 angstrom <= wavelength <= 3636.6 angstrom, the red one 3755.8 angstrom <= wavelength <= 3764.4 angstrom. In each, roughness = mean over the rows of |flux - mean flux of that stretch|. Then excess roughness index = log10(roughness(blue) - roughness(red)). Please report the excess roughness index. -2.2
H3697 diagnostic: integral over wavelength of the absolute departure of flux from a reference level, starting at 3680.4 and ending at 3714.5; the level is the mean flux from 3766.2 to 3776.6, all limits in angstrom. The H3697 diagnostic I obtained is 75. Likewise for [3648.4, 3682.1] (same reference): 86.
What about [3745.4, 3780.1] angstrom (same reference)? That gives 74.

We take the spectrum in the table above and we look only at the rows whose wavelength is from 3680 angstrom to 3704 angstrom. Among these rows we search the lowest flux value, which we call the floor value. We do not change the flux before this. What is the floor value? 22.3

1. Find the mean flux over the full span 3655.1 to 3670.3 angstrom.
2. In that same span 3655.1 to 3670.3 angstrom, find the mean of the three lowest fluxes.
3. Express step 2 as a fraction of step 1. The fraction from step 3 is 0.942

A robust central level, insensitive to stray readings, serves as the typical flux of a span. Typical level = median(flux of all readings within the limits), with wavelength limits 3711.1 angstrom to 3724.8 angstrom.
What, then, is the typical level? 26.0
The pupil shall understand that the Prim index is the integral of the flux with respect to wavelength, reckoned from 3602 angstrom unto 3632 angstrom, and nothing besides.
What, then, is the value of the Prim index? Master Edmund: 793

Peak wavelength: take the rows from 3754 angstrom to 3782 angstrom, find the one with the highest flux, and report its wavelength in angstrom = 3777.46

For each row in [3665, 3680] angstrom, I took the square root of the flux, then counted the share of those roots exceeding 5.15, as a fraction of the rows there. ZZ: 0.56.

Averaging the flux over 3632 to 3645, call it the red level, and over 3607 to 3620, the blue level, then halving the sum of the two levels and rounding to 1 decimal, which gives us 25.8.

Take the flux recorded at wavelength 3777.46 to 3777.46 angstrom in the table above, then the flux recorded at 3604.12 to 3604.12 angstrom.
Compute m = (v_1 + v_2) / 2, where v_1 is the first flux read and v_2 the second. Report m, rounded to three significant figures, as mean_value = 28.5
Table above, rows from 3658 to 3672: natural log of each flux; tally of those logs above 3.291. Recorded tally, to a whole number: 3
